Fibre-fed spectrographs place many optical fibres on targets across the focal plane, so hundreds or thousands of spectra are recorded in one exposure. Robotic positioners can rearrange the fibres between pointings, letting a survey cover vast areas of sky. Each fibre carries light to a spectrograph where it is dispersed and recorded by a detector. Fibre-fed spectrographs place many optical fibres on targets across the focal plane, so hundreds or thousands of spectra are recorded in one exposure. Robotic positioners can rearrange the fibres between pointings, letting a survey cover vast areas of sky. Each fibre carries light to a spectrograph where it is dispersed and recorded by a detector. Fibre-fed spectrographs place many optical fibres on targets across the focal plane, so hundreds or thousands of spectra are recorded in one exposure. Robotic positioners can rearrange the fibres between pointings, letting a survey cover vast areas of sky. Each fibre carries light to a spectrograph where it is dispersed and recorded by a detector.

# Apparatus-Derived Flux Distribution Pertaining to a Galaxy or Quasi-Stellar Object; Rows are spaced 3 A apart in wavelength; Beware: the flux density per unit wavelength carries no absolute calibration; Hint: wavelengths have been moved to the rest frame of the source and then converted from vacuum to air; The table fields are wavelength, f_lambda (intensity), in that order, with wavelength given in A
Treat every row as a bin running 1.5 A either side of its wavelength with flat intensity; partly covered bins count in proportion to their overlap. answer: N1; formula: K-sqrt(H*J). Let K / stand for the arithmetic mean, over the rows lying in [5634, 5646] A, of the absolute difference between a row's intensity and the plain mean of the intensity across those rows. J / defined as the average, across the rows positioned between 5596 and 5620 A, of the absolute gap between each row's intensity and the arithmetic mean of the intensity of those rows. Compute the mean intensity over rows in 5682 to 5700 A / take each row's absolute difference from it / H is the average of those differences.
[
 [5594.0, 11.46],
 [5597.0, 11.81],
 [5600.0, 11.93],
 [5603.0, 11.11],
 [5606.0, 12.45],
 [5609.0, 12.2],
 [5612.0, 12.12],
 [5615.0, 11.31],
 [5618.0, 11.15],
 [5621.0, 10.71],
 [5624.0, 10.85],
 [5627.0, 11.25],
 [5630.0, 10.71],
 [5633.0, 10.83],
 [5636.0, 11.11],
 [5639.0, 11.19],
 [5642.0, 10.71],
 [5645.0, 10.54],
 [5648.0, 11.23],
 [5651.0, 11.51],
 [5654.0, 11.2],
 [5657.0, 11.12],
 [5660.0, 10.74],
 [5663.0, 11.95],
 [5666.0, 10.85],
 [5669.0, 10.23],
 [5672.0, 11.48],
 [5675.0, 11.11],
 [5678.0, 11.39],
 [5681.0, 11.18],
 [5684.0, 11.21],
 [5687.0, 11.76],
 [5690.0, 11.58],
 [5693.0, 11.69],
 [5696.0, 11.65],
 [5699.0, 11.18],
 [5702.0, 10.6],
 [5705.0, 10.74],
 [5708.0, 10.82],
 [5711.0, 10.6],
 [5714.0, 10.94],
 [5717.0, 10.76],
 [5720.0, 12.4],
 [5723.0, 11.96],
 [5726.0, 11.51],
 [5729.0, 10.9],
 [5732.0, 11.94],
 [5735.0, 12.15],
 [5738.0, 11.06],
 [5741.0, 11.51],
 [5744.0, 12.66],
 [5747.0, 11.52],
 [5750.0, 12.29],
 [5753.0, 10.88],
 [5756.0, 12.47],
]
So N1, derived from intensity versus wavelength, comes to -0.04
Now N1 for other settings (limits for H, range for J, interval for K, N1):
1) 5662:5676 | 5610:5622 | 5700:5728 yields 0.11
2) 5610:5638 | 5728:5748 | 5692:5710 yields 0.01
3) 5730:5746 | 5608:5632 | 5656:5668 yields -0.06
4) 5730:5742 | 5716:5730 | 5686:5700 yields -0.30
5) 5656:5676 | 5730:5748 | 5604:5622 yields 0.18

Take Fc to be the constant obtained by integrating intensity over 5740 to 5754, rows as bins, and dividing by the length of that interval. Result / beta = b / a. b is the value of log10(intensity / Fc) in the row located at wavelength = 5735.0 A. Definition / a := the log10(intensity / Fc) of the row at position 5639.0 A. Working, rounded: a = -0.024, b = 0.01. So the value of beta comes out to -0.5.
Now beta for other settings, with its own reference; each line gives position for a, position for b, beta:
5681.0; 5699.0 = 1.0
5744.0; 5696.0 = -0.2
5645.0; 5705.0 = 0.8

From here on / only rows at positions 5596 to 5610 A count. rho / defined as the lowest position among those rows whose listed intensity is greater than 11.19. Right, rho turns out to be 5597.0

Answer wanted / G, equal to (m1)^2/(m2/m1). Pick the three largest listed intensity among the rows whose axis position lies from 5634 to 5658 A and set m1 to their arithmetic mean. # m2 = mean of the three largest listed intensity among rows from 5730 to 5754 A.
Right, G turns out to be 117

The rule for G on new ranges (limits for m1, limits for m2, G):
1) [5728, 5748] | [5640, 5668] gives 159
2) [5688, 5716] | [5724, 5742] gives 133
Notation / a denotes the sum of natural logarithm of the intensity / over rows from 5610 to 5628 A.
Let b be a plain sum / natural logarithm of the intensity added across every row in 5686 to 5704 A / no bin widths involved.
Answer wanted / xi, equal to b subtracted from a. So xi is -0.1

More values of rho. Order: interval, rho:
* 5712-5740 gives 5720.0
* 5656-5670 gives 5663.0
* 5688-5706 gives 5690.0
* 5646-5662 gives 5648.0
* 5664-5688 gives 5672.0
